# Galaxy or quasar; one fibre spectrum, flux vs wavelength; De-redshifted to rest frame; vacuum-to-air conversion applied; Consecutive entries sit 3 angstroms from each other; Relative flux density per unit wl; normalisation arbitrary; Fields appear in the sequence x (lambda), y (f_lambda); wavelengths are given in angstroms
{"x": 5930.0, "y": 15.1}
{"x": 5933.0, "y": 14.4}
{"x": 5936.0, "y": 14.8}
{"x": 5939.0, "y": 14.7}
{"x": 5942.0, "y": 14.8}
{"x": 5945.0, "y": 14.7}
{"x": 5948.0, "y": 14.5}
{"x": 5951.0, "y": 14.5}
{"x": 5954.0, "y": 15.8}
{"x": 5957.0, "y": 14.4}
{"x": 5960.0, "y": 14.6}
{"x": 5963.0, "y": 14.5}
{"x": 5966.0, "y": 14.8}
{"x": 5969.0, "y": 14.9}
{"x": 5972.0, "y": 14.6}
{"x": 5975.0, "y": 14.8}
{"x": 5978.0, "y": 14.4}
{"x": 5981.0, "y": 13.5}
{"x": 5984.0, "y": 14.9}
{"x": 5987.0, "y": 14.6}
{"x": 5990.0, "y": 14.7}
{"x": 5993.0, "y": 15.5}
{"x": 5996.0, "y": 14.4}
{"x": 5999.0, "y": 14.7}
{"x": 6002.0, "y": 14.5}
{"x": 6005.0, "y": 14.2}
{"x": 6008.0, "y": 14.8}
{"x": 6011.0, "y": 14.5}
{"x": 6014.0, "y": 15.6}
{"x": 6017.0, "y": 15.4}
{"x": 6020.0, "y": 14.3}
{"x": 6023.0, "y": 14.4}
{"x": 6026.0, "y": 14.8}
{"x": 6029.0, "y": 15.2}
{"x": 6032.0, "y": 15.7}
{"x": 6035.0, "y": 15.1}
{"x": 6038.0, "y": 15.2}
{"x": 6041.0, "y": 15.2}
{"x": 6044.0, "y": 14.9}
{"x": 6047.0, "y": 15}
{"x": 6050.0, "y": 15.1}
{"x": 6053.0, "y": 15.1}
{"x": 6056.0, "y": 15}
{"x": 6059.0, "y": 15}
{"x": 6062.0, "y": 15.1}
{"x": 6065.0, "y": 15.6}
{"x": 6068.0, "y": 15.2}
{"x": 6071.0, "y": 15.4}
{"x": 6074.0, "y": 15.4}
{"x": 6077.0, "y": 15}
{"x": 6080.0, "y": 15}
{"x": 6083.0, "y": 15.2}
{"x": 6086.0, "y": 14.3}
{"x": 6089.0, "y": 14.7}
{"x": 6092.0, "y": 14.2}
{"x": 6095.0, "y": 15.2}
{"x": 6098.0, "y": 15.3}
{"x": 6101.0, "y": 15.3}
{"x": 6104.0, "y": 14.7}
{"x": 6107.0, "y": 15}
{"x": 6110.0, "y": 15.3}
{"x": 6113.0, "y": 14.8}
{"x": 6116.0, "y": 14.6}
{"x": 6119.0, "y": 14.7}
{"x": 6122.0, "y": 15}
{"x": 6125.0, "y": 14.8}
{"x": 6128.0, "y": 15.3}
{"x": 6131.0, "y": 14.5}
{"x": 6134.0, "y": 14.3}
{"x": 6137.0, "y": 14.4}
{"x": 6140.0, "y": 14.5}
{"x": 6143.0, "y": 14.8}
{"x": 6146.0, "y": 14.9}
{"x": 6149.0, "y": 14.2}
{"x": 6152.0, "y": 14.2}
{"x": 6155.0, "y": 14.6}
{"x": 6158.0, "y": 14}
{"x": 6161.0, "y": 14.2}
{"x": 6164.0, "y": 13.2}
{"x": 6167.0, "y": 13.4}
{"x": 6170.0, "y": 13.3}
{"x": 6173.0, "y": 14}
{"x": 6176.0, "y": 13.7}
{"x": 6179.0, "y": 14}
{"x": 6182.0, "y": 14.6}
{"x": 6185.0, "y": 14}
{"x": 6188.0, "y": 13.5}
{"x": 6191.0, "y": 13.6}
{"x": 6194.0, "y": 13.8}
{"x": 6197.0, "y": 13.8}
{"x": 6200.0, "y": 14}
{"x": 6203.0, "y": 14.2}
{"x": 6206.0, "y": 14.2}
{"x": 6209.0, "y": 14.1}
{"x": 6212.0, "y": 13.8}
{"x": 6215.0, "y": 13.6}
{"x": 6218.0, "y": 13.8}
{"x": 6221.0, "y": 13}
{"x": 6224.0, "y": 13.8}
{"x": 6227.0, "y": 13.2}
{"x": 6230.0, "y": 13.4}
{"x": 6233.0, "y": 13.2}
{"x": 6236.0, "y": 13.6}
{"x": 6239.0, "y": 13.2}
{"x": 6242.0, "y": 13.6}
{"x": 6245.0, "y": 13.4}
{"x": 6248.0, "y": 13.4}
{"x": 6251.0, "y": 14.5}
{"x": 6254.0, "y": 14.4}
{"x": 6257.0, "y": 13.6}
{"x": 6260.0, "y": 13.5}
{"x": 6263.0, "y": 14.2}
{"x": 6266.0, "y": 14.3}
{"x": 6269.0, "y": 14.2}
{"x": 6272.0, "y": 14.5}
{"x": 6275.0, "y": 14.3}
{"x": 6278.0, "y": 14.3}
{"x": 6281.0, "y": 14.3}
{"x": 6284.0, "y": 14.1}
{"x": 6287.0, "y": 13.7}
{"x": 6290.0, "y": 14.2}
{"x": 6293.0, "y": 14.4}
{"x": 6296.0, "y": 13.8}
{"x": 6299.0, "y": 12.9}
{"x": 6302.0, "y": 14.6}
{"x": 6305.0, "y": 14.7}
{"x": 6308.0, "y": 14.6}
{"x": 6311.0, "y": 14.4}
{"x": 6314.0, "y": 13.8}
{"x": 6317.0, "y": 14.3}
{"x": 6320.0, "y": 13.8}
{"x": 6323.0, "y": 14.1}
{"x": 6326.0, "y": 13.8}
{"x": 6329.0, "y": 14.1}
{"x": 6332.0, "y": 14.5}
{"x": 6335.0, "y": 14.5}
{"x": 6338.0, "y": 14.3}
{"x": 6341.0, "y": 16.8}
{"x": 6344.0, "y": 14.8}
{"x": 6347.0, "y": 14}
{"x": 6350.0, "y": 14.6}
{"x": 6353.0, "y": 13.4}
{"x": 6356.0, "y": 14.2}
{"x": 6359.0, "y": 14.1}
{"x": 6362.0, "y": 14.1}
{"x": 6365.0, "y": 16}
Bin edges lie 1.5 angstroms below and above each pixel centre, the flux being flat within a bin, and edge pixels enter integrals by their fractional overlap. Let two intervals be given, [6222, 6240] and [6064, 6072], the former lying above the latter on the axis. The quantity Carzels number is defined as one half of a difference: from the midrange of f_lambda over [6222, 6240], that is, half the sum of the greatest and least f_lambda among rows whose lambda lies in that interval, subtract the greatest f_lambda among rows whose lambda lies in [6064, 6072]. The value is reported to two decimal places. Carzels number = -1.05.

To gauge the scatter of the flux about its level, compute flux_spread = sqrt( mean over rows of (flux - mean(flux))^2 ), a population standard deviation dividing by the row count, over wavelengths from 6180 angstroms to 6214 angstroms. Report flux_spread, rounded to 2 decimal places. 0.30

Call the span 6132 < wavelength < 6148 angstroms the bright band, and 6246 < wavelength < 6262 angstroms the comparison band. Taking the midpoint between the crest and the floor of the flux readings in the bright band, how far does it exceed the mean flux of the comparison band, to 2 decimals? 0.72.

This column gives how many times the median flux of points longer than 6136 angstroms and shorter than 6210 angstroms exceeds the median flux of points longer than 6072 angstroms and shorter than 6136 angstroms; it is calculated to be 0.93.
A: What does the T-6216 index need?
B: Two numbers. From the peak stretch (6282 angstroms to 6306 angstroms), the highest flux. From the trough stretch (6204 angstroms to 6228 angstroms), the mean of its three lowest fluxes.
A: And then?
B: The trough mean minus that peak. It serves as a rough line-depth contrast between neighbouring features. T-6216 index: -1.4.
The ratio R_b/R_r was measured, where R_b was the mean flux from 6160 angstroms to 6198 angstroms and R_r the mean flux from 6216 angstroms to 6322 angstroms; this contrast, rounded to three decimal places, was 0.990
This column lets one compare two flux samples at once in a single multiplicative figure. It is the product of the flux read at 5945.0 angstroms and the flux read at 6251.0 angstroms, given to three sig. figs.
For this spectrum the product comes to 213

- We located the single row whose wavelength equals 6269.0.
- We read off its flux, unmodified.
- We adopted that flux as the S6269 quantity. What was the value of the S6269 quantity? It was 14.2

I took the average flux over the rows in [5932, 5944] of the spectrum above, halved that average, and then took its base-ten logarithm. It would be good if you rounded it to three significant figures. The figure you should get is 0.866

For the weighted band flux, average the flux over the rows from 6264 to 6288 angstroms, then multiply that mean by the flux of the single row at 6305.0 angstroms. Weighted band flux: 209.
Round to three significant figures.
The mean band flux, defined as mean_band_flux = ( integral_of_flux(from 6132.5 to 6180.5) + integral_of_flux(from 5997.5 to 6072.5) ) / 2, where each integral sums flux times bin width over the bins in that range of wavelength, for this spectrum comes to 901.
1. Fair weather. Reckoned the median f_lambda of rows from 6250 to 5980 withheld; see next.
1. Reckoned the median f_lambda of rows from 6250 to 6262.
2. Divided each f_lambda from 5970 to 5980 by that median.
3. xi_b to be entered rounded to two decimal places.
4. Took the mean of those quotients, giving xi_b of 1.04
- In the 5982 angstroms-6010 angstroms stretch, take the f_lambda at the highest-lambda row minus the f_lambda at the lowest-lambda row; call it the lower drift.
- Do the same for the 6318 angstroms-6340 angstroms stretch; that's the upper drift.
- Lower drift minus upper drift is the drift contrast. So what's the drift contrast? -0.6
